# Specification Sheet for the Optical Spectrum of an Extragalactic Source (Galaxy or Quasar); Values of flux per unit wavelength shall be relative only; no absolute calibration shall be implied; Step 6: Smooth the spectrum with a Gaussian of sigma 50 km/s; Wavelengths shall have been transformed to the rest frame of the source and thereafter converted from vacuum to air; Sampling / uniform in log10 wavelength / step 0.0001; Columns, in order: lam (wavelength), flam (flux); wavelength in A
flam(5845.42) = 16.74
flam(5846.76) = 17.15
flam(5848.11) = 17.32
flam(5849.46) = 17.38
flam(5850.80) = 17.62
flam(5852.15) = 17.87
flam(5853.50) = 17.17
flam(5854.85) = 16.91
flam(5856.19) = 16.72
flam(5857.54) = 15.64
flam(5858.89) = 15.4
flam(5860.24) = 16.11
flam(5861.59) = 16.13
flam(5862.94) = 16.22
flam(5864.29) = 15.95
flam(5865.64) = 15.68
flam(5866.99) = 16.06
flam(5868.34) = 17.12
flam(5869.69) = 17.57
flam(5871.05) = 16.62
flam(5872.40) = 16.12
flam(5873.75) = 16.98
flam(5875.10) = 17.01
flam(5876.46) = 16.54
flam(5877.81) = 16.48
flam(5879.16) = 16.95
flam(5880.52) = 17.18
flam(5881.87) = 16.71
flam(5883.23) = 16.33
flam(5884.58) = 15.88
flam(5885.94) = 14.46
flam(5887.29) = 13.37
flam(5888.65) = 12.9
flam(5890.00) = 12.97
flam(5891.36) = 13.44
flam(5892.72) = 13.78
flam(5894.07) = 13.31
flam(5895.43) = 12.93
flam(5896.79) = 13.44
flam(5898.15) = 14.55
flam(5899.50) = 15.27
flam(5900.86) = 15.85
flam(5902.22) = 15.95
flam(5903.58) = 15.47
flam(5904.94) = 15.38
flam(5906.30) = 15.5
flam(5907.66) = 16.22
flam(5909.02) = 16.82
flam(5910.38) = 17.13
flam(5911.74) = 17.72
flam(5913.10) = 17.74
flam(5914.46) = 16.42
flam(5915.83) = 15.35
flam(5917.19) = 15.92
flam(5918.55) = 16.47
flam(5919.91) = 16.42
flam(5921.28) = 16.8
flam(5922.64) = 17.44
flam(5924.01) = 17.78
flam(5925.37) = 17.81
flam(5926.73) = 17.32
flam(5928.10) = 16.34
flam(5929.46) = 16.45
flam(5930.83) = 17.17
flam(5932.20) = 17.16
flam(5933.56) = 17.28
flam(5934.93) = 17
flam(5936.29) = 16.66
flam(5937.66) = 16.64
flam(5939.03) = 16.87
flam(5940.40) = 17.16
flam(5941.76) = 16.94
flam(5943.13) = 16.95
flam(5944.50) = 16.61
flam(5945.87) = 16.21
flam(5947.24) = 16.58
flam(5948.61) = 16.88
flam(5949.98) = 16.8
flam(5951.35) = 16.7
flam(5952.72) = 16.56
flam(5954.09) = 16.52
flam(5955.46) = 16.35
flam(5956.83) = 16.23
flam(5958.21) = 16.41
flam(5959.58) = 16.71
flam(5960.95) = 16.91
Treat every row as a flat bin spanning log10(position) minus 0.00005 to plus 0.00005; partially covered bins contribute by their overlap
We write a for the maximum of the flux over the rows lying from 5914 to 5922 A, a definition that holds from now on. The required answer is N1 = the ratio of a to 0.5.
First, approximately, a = 16.8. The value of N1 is 33.6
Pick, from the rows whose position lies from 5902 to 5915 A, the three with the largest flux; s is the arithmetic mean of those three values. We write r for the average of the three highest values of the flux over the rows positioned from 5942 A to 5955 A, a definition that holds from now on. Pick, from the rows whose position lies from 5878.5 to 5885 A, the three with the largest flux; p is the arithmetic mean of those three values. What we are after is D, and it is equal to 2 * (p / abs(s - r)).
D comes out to 52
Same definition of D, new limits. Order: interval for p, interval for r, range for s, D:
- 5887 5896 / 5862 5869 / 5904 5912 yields 36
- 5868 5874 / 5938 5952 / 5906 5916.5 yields 67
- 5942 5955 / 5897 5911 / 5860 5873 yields 89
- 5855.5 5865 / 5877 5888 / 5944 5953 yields 213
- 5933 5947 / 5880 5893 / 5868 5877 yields 70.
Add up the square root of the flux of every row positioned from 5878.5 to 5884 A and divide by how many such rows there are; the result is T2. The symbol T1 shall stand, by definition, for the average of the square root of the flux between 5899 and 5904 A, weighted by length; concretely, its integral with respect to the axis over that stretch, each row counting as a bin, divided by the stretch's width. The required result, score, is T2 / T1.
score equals 1.04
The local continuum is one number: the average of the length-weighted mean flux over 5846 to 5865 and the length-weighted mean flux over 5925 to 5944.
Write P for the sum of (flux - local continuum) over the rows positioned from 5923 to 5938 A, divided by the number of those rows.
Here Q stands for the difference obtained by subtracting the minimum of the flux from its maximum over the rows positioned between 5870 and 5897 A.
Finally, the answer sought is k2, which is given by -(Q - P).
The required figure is -4.1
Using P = 0.23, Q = 4.3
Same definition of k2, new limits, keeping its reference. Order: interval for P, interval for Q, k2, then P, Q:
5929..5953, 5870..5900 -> -4.3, -0.01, 4.3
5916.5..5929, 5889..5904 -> -2.9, 0.10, 3.0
